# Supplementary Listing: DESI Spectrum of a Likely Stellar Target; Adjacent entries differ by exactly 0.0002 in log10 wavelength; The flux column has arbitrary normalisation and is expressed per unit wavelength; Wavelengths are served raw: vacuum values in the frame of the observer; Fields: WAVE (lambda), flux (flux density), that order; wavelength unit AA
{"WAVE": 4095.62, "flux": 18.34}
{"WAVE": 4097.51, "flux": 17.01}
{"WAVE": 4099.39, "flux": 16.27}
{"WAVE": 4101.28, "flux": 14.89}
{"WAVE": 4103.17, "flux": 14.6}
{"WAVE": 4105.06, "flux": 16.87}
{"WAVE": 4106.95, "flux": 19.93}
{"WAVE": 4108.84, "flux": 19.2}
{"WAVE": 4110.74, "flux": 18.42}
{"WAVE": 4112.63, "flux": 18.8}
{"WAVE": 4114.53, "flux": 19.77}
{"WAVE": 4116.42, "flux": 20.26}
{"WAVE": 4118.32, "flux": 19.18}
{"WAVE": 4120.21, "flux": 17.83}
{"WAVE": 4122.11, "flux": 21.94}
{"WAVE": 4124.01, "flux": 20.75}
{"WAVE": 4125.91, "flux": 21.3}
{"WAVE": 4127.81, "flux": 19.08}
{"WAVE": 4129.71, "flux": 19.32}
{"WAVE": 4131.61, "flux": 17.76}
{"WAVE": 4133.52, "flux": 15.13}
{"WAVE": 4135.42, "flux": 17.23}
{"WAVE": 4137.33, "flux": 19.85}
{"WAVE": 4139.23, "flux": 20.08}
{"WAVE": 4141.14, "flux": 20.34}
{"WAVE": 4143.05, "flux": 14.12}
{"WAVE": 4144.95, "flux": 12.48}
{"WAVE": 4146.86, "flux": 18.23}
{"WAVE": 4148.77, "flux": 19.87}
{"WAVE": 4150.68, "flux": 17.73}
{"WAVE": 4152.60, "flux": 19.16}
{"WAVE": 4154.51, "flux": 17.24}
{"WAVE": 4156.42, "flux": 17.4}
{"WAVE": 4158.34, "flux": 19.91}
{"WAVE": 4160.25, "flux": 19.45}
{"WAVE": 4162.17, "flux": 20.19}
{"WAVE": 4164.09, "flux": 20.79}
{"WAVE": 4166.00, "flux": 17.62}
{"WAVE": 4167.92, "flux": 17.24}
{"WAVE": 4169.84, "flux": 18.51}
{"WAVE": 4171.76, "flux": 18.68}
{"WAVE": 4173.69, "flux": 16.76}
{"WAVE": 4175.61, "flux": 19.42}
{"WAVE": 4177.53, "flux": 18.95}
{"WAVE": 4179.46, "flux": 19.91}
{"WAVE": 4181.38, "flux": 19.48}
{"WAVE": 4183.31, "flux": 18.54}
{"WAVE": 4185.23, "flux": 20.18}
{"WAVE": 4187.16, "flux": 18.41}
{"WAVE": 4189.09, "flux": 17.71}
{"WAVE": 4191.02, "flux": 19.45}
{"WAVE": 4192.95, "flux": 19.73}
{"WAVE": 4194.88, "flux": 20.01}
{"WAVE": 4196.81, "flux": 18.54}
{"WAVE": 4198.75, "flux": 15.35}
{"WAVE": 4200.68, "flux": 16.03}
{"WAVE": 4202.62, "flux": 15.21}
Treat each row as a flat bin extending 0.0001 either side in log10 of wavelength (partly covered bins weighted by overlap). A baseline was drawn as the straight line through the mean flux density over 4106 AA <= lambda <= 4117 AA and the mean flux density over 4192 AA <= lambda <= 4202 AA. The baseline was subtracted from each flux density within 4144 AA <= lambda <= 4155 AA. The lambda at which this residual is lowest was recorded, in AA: 4144.95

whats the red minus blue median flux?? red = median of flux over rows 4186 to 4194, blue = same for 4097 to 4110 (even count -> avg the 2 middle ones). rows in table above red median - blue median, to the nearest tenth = 2.1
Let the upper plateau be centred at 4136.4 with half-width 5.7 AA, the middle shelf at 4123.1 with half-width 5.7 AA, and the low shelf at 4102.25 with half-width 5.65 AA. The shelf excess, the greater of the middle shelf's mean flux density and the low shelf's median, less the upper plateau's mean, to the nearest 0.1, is 1.6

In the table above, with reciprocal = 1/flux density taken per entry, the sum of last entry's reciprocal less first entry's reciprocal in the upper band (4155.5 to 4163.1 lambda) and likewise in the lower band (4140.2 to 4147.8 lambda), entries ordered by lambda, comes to -0.0023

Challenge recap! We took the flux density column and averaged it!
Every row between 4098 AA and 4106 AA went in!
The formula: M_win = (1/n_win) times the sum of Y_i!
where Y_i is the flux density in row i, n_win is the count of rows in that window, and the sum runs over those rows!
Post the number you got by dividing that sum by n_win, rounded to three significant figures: 15.7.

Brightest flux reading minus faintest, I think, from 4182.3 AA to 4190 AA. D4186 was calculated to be 2.5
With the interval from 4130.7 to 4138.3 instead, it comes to 4.7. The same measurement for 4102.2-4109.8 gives 5.3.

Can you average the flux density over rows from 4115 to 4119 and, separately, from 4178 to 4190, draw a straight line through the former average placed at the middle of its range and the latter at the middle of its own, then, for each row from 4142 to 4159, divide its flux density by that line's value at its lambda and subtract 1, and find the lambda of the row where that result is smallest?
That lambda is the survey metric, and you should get 4144.95 AA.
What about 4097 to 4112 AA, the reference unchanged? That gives 4103.17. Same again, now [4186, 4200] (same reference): 4198.75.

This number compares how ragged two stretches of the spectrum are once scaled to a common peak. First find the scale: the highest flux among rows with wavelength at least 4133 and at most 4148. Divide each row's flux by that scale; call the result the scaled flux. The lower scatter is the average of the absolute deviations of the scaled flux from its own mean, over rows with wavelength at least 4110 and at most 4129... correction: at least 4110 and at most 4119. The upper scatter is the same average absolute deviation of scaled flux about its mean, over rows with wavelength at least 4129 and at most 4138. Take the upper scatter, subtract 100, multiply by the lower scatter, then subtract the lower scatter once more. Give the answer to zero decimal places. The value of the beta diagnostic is -3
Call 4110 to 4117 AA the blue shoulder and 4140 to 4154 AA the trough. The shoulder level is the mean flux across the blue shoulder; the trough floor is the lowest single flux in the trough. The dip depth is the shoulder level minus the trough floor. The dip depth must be 6.8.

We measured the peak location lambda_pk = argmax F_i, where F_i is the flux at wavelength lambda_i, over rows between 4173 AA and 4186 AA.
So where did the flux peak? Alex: 4185.23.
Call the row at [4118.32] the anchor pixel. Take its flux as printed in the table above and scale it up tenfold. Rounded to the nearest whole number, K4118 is 192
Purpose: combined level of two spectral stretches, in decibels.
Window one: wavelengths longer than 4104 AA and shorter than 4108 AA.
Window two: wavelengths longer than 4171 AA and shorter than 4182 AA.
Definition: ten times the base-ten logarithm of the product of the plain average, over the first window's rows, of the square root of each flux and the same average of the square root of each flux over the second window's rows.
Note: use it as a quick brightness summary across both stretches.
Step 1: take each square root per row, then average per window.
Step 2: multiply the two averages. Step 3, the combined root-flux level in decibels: 12.7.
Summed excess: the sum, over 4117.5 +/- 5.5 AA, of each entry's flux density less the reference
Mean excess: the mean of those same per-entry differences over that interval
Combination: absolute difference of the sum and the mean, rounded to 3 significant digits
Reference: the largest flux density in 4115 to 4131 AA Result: 11.6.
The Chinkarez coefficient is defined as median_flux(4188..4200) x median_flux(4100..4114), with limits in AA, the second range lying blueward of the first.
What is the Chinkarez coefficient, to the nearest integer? 350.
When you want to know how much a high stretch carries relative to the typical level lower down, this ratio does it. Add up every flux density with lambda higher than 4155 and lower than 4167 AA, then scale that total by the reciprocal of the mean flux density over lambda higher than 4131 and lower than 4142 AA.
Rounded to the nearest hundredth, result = 6.27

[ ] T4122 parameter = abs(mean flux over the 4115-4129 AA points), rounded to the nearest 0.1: 20.0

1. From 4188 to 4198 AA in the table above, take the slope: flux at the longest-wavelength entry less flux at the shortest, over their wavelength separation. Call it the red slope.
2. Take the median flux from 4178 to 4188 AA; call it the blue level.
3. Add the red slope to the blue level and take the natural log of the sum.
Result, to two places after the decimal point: 2.97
